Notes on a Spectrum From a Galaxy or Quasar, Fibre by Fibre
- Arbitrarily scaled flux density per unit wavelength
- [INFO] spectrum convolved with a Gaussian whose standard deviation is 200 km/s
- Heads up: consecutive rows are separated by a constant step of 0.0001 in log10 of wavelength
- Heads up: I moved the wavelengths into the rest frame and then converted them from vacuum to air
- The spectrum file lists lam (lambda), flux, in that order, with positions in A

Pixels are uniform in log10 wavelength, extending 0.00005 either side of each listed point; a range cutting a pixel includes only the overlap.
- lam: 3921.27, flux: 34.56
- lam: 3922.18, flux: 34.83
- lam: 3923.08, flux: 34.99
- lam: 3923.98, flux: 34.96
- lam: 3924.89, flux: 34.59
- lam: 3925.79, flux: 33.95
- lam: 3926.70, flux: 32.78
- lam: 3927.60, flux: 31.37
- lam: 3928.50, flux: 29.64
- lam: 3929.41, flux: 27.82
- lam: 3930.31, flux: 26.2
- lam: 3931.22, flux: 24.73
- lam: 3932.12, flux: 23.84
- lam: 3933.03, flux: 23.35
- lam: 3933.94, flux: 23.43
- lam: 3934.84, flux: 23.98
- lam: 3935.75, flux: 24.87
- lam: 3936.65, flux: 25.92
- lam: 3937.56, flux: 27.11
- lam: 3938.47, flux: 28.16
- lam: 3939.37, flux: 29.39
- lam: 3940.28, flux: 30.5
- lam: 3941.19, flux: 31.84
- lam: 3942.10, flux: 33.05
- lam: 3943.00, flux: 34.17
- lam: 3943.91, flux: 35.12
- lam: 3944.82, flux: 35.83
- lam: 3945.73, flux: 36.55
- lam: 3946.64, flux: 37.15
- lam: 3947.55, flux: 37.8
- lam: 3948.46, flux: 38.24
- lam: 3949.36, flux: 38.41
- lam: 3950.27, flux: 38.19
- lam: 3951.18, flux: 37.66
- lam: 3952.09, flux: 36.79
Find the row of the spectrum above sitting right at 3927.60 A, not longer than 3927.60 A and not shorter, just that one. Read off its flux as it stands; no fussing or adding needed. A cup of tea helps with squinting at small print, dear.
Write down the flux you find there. 31.37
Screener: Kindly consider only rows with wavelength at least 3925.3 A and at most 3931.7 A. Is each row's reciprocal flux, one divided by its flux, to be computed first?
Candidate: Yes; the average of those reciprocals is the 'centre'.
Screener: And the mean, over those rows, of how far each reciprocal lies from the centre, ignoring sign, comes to 0.0033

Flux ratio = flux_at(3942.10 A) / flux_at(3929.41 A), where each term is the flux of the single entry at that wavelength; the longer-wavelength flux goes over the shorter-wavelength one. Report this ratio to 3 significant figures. 1.19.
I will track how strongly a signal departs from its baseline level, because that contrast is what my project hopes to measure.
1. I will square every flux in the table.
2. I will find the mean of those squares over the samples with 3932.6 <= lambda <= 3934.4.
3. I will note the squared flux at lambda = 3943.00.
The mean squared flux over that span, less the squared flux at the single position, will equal -620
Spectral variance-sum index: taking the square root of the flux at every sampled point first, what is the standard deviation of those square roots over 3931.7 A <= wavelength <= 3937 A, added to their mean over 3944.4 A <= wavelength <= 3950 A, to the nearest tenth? 6.2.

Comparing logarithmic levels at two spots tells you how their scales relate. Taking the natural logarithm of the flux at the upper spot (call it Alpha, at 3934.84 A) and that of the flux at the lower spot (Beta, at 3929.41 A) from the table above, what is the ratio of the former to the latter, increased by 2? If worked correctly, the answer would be 2.96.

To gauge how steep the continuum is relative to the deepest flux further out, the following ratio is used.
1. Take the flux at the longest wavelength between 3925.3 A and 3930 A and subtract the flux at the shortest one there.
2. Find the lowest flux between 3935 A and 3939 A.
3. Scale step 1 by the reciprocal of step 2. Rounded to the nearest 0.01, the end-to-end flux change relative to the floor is -0.25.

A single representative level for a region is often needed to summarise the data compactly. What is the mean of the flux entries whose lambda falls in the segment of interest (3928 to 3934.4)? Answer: 26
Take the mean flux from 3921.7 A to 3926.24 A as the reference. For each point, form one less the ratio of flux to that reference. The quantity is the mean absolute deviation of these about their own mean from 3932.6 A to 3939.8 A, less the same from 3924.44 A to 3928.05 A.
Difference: 0.02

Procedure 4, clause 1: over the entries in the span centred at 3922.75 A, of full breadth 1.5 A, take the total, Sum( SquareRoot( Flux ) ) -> 11.8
